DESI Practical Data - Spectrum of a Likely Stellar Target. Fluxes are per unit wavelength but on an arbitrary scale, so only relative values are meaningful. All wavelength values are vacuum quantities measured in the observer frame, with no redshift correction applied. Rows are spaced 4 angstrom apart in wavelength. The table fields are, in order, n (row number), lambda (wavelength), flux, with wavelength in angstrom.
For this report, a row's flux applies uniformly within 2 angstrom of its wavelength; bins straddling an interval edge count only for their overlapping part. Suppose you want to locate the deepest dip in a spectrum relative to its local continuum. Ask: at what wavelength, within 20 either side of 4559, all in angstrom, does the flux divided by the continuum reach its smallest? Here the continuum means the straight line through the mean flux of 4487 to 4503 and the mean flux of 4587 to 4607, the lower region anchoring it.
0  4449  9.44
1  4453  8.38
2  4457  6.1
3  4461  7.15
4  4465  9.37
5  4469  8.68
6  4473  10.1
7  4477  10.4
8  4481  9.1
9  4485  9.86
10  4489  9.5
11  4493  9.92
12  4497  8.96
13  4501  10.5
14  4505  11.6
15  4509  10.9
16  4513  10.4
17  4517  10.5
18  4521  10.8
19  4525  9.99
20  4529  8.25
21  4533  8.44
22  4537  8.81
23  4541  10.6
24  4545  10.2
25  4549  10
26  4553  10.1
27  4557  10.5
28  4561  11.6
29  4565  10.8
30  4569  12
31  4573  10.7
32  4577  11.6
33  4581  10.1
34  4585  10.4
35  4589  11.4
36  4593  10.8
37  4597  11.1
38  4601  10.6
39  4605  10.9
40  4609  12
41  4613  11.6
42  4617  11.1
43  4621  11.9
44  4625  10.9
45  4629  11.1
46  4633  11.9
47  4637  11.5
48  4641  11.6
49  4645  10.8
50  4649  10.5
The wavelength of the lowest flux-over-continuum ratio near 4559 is 4549 angstrom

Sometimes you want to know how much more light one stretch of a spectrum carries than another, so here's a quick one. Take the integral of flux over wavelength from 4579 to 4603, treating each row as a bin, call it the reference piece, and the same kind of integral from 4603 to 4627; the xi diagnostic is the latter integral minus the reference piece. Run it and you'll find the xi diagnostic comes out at 16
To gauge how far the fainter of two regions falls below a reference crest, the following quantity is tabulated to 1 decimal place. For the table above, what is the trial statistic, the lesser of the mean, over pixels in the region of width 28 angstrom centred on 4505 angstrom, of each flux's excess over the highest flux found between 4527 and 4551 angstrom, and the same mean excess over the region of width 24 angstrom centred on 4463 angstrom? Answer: -2.3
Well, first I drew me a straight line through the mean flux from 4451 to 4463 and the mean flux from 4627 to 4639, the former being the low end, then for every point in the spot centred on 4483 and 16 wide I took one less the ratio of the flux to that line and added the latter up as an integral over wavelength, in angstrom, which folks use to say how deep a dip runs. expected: -4 angstrom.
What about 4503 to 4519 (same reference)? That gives -4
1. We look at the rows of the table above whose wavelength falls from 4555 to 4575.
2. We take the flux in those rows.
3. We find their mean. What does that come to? 11.1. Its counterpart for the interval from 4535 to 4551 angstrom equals 9.9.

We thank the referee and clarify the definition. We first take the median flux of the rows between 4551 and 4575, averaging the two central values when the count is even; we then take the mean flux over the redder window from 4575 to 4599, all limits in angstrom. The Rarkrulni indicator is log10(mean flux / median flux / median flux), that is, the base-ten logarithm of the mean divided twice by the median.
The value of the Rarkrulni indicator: -1.03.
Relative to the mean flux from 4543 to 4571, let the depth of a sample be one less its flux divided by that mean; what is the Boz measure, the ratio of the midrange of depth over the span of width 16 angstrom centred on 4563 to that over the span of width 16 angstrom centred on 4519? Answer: -1.46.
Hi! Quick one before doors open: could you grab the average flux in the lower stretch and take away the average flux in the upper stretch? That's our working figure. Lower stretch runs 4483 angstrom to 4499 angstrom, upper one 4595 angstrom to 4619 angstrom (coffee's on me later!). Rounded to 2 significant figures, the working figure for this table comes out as -1.7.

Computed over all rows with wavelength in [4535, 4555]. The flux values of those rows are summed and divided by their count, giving 9.9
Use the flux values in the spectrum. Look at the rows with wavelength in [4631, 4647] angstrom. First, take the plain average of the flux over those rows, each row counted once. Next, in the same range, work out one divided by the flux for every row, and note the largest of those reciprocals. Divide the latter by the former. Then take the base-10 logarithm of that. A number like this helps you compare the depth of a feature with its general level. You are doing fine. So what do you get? -2.09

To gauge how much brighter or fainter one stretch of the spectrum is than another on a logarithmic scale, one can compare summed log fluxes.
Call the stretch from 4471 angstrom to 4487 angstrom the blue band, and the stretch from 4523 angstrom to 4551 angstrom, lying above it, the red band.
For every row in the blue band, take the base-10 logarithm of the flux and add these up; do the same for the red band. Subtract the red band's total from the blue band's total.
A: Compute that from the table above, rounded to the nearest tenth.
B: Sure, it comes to -2.8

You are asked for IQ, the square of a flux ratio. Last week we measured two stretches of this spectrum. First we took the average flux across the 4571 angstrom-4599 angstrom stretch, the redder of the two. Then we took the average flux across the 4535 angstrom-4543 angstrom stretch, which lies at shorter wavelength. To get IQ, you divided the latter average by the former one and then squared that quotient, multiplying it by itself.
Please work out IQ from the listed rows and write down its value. 0.797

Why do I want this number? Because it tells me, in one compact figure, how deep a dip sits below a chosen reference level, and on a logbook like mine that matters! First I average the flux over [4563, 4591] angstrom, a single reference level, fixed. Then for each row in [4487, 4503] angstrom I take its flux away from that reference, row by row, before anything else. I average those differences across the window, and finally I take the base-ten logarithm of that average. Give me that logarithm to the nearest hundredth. 0.11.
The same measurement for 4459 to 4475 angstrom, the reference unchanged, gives 0.34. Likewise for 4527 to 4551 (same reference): 0.21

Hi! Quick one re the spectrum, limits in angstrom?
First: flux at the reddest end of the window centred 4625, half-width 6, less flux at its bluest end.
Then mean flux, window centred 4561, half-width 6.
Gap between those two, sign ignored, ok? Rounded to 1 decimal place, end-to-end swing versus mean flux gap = 11.8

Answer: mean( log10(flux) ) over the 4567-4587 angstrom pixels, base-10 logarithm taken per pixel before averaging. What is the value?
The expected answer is 1.04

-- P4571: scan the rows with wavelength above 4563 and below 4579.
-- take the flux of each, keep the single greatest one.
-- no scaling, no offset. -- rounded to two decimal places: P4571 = 12.00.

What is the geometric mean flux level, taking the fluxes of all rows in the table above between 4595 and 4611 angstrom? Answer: 11.1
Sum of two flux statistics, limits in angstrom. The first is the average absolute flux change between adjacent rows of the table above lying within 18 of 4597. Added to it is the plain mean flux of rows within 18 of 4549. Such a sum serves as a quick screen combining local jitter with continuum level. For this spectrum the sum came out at 10.7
